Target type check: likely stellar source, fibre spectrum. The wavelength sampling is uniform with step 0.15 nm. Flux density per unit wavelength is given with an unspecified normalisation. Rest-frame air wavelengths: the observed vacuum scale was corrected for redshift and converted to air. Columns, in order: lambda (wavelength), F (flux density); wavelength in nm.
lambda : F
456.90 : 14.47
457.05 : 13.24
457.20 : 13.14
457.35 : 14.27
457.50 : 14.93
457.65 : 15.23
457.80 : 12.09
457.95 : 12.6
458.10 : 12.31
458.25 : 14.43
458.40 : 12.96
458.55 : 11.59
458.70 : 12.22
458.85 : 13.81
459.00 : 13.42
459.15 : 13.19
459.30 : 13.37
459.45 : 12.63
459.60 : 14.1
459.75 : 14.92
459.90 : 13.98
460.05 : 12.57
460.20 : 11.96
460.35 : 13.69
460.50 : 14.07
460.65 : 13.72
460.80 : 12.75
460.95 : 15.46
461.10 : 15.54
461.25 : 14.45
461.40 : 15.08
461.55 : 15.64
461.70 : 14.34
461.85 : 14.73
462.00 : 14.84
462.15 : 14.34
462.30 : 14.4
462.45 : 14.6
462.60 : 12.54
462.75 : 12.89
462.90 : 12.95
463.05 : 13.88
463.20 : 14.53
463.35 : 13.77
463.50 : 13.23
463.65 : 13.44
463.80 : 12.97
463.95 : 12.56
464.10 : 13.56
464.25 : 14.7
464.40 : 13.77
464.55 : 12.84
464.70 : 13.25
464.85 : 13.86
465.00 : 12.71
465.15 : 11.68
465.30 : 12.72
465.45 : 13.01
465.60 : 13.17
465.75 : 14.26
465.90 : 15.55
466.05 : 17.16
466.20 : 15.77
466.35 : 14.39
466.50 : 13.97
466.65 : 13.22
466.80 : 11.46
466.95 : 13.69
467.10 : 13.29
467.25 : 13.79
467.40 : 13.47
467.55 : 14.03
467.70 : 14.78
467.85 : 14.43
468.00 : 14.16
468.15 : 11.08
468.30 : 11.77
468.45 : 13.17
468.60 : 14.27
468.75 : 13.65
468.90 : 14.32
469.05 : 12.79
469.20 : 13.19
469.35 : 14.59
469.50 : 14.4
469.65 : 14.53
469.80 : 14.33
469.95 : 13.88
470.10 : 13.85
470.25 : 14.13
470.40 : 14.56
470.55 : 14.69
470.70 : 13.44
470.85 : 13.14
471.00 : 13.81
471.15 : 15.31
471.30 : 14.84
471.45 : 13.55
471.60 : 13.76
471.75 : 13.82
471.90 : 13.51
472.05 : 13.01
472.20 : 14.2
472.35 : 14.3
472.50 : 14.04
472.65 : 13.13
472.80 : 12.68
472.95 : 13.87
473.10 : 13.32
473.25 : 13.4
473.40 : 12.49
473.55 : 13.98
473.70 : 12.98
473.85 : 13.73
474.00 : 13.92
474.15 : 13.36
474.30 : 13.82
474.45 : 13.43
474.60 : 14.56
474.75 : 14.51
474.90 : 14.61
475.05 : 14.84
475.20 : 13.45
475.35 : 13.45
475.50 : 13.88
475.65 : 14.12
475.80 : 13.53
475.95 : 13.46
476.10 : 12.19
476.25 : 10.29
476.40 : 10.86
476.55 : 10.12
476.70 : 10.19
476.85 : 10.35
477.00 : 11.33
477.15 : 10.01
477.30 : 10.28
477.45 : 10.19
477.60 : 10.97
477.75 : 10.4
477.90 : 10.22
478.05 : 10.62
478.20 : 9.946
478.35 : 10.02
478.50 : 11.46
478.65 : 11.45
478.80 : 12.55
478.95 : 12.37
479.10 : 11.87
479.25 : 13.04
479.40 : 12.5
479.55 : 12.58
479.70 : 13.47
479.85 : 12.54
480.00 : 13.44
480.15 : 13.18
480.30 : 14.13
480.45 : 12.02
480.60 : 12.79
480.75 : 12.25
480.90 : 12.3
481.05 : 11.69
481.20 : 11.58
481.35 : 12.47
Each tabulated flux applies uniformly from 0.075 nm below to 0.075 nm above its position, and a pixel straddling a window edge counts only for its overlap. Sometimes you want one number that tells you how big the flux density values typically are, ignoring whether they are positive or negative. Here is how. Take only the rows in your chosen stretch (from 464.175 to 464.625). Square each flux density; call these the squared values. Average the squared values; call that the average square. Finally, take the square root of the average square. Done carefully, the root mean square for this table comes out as 13.79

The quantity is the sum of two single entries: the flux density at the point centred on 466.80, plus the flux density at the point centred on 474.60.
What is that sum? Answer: 26.0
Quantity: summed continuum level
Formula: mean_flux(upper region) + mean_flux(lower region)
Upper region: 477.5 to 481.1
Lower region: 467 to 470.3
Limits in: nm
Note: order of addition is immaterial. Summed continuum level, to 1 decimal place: 25.7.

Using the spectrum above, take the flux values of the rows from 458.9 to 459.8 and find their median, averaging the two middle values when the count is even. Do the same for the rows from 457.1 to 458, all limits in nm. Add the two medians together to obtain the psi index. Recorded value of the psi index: 27.1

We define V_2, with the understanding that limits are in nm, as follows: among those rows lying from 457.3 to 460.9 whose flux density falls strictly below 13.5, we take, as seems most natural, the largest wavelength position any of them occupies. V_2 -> 460.80 nm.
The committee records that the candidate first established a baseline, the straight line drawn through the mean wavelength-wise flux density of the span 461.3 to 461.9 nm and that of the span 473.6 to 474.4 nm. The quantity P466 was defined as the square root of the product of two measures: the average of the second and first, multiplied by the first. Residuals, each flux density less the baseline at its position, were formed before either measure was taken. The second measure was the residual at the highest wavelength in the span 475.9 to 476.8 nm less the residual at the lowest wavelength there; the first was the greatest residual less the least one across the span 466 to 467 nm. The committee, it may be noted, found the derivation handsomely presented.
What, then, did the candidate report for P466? 2.6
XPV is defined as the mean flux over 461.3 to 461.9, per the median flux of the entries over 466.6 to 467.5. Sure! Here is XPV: 1.12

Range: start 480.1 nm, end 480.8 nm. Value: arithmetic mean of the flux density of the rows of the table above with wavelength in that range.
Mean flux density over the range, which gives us 12.9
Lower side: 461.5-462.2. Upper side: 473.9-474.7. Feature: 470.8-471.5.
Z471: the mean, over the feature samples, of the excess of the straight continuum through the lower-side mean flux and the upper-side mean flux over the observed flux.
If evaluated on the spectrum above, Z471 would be -0.1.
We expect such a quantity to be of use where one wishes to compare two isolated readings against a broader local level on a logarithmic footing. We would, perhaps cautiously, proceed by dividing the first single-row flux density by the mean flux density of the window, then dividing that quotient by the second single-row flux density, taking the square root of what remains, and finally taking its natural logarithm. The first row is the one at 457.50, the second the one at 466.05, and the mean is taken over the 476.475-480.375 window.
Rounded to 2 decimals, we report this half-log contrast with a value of -1.29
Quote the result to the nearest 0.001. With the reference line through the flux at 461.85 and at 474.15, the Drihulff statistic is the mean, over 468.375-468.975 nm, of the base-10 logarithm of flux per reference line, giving -0.004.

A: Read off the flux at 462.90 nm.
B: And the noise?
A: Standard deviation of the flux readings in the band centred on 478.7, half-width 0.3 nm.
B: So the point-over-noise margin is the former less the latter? 12.4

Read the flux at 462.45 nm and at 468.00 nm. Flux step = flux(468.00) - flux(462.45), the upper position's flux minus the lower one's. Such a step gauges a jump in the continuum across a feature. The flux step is -0.4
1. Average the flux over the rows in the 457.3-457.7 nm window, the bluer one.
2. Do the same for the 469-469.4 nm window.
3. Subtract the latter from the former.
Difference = 1.3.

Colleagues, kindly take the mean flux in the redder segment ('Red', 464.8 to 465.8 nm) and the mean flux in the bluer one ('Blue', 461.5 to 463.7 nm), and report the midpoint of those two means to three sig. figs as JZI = 13.5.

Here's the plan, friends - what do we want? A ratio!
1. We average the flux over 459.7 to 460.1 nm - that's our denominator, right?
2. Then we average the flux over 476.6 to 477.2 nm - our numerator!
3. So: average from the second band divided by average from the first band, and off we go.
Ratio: 0.76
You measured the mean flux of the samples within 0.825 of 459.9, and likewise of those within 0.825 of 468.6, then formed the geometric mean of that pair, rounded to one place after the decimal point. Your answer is 13.4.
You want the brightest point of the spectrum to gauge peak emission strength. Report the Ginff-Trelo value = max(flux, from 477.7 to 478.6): 11.46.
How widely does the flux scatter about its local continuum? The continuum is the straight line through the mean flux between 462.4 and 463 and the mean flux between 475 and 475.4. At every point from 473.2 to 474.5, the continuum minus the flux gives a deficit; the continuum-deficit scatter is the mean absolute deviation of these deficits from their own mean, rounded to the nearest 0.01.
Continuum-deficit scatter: 0.36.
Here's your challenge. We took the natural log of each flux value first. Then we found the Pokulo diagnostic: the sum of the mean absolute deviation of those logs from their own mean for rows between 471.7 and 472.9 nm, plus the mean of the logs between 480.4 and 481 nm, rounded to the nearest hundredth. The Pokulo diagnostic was 2.55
